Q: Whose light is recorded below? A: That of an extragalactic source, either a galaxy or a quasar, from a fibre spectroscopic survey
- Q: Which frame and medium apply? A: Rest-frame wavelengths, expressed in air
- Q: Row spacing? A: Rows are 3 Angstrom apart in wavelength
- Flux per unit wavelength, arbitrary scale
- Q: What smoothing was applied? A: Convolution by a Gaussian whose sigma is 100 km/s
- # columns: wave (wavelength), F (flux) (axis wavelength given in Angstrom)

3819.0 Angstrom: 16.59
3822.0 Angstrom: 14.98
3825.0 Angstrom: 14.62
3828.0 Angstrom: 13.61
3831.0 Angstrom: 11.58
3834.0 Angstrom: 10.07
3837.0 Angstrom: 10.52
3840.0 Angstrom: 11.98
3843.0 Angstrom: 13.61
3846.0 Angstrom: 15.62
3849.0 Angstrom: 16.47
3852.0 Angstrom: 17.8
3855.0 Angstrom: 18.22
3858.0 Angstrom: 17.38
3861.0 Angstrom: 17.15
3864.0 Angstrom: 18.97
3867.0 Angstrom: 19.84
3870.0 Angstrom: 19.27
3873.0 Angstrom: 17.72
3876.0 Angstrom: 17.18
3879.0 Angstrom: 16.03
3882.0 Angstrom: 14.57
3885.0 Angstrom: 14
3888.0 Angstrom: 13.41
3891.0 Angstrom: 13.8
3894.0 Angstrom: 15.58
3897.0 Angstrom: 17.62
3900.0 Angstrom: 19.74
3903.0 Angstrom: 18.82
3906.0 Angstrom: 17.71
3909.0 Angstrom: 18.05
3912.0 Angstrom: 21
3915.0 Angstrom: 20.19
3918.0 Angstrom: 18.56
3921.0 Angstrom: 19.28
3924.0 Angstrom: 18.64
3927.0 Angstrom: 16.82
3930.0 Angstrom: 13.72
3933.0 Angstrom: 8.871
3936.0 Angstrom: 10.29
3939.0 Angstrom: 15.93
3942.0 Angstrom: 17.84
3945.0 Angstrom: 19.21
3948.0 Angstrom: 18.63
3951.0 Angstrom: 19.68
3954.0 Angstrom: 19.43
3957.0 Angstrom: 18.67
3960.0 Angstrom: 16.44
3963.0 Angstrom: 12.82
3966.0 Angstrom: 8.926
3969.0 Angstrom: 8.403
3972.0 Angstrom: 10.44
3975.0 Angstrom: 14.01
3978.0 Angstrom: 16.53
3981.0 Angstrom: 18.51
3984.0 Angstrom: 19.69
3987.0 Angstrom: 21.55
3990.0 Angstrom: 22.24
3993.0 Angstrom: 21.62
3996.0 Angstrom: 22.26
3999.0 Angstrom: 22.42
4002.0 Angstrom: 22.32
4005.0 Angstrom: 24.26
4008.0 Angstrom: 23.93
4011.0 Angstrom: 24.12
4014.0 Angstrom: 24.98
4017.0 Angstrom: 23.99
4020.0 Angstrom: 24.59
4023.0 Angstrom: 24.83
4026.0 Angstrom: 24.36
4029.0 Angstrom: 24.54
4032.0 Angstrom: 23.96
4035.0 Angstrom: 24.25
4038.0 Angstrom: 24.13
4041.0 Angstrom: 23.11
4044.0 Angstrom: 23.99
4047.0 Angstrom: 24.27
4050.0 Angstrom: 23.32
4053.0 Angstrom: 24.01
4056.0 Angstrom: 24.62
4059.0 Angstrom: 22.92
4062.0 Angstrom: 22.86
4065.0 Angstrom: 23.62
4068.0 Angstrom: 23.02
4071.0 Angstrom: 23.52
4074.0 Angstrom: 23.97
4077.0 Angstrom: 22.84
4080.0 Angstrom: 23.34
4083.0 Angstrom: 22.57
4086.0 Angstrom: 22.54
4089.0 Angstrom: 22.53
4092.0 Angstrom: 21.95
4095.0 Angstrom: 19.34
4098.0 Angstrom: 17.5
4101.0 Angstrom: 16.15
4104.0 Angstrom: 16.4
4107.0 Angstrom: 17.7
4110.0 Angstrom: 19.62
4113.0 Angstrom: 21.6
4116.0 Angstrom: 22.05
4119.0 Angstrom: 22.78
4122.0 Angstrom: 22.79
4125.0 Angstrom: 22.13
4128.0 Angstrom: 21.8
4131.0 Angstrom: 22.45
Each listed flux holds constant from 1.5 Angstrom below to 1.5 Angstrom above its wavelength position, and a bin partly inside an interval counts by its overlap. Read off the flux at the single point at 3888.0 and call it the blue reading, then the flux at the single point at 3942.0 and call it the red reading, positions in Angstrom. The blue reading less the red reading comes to -4.4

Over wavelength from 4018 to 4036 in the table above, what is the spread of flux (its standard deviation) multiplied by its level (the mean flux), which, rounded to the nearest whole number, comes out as 7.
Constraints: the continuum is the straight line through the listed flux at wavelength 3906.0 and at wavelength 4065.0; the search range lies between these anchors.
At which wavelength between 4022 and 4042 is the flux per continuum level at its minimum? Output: 4041.0 Angstrom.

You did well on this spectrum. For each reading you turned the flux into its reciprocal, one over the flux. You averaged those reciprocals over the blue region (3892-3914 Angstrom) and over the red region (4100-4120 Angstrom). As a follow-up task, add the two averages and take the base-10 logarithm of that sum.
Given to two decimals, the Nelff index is -0.97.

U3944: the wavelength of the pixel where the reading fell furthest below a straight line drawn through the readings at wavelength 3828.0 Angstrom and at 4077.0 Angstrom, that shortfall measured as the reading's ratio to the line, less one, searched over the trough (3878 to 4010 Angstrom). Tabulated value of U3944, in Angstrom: 3969.0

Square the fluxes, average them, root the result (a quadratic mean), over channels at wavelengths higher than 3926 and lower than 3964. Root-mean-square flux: 16.4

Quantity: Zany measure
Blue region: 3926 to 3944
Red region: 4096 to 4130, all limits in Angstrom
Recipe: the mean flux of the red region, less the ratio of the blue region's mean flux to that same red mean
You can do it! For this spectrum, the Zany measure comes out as 19.4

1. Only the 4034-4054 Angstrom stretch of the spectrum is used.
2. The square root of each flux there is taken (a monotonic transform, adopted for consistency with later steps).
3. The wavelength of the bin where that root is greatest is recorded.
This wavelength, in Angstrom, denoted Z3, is 4047.0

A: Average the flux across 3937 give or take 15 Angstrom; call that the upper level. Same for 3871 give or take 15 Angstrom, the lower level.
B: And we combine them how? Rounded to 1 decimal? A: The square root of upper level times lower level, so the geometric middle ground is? 16.6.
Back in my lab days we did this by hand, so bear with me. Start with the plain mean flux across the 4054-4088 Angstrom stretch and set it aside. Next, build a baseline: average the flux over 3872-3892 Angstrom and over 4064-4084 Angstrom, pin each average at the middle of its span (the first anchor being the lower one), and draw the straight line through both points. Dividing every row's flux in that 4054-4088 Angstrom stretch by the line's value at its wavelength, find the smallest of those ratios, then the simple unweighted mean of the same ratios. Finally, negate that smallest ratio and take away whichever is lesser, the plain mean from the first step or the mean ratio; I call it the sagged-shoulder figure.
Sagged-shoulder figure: -1.95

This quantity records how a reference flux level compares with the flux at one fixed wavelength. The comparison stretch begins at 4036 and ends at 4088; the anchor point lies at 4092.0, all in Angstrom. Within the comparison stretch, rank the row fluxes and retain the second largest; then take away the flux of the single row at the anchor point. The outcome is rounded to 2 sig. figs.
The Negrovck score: 2.3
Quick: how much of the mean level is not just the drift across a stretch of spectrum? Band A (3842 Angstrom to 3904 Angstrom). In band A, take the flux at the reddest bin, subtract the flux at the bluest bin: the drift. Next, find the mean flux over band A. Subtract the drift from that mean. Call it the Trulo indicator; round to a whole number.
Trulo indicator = 12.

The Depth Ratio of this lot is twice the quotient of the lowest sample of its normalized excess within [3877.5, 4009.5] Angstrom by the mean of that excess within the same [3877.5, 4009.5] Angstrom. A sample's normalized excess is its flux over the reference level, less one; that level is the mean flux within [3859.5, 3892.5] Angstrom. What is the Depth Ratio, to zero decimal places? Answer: -21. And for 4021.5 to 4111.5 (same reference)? 0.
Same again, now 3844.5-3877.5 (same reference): -1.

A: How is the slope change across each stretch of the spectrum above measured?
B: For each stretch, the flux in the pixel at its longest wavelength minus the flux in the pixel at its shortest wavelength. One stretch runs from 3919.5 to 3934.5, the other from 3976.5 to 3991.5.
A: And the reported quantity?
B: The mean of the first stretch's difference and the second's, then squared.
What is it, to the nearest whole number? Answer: 6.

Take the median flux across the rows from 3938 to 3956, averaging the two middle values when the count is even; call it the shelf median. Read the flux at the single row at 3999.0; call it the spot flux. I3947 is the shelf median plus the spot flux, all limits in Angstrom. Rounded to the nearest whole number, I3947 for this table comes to 41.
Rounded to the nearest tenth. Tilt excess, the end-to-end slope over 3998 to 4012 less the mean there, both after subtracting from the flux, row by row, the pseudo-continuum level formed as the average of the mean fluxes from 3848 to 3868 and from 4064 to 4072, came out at -2.6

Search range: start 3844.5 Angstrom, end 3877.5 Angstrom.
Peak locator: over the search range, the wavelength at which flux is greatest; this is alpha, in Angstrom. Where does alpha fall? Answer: 3867.0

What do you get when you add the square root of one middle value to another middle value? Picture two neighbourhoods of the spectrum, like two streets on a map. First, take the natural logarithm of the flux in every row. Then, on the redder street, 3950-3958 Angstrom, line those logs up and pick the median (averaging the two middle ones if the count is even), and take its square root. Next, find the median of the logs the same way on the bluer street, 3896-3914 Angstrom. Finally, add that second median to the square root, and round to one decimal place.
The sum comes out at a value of 4.6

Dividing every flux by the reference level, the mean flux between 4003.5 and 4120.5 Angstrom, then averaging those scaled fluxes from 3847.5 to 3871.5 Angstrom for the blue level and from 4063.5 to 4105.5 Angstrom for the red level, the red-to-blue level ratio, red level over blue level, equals 1.18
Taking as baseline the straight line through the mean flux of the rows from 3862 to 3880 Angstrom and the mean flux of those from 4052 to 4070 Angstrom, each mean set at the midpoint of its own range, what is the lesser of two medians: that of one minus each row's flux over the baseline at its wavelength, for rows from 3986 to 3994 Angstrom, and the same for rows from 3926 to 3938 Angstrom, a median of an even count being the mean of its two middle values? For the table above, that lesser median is -0.01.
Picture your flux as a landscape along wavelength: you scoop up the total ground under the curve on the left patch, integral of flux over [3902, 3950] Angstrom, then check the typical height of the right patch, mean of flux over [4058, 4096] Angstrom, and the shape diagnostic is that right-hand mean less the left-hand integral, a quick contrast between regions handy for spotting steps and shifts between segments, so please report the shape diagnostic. -798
